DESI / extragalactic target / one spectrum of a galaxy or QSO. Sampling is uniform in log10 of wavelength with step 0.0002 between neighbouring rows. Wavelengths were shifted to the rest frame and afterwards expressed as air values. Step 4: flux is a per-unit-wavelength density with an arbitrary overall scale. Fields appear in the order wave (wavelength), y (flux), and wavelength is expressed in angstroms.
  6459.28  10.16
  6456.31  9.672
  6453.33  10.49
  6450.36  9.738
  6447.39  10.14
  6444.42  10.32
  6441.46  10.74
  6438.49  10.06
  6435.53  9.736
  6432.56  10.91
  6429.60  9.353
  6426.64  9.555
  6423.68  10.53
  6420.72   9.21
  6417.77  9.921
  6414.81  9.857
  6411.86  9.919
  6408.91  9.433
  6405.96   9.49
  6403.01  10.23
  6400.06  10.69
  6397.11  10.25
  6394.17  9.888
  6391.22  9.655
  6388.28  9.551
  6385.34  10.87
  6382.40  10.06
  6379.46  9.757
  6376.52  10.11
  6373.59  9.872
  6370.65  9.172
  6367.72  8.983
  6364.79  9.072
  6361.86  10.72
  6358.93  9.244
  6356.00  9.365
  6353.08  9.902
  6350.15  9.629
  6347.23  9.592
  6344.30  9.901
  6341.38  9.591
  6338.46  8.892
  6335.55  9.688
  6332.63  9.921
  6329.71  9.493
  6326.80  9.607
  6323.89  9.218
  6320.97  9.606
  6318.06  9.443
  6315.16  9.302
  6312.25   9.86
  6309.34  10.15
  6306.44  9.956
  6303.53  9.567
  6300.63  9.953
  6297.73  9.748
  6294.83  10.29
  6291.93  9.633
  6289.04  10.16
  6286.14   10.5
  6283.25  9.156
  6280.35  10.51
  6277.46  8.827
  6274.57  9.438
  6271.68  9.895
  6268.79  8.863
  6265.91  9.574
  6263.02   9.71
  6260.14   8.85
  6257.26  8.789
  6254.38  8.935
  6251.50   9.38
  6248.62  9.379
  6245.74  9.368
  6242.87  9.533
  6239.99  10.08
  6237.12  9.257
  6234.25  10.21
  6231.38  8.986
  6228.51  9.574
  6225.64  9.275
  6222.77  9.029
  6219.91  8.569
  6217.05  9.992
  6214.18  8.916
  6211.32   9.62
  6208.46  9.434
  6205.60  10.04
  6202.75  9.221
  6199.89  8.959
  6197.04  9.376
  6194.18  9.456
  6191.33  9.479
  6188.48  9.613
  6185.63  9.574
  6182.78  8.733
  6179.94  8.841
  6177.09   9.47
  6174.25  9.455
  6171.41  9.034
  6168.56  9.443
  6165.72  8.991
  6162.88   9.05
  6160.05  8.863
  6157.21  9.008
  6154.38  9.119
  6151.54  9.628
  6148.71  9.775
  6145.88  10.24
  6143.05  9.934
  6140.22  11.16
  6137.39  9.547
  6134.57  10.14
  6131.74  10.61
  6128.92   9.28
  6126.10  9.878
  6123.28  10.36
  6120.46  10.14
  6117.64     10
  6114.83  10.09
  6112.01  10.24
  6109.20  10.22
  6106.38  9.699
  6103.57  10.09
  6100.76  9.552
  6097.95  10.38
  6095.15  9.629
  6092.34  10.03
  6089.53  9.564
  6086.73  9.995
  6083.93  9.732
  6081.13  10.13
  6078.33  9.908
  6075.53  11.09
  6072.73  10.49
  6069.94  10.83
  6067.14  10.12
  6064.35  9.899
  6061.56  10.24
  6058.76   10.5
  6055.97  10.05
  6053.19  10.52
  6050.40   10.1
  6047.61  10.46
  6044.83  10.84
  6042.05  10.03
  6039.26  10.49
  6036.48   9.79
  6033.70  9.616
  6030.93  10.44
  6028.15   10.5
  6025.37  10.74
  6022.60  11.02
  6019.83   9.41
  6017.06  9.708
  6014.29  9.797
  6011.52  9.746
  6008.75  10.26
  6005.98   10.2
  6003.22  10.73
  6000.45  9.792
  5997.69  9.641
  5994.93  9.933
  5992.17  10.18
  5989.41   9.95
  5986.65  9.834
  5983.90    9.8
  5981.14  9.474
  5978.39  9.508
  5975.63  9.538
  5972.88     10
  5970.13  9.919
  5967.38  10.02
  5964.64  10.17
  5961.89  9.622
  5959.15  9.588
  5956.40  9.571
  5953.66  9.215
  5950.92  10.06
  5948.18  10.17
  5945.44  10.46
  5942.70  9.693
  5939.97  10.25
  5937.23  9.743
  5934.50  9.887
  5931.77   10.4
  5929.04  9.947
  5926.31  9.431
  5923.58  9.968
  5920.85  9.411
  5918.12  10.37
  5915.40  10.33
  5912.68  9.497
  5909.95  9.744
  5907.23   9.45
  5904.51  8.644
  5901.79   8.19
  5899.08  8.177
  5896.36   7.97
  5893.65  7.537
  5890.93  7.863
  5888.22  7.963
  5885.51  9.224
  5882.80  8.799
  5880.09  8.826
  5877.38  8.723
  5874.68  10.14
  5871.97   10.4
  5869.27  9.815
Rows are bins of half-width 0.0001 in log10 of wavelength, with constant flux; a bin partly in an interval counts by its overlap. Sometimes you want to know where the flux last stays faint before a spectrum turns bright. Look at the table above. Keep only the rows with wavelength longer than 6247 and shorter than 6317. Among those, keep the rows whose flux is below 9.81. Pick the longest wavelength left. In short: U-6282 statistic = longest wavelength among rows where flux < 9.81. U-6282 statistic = 6315.16 angstroms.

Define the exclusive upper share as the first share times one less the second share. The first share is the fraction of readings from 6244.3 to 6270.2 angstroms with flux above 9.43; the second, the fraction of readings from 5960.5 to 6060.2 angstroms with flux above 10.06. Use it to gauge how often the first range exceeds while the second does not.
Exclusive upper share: 0.13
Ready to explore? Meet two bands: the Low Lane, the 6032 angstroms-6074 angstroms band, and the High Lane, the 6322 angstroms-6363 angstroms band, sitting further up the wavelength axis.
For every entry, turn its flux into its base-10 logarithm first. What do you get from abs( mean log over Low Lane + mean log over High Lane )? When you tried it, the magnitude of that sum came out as 1.99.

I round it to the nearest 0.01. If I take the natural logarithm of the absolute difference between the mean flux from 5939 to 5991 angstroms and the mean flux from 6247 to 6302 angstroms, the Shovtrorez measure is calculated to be -1.29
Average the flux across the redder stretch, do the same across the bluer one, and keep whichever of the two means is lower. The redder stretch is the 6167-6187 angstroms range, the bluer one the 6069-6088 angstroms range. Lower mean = 9.2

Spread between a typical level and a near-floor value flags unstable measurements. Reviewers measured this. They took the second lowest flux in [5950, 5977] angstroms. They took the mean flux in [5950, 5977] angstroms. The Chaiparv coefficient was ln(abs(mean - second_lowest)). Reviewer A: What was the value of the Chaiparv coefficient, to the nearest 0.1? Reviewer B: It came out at -1.5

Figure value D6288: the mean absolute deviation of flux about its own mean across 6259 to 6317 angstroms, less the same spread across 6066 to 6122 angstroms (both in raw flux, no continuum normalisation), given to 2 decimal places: 0.13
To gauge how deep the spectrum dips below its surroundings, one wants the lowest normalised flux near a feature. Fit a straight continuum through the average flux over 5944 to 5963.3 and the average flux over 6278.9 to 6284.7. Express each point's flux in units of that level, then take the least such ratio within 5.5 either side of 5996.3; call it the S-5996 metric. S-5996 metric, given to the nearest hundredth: 0.98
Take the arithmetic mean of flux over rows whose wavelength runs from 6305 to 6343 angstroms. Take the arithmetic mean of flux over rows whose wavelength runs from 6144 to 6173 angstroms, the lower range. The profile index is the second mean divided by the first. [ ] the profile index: 0.97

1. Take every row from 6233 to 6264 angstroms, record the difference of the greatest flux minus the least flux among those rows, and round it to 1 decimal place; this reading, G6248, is 1.4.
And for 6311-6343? 1.0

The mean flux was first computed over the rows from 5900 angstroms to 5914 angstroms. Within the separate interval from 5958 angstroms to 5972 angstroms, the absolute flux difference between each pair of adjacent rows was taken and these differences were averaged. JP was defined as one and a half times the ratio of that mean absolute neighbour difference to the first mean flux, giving 0.034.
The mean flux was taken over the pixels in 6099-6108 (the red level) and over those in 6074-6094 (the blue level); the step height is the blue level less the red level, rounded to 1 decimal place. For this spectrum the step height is 0.3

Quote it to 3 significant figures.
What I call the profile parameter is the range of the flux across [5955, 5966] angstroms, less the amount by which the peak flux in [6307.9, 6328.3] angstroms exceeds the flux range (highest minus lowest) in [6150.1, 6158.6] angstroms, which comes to -8.93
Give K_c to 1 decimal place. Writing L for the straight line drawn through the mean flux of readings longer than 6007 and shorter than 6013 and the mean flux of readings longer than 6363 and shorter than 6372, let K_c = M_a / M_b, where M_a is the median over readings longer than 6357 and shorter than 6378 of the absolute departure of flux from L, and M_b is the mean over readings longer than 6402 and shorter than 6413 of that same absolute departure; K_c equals 0.2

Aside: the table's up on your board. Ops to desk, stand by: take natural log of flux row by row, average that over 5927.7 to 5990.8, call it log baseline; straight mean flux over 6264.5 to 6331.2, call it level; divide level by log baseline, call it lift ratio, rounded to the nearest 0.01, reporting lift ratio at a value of 4.23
